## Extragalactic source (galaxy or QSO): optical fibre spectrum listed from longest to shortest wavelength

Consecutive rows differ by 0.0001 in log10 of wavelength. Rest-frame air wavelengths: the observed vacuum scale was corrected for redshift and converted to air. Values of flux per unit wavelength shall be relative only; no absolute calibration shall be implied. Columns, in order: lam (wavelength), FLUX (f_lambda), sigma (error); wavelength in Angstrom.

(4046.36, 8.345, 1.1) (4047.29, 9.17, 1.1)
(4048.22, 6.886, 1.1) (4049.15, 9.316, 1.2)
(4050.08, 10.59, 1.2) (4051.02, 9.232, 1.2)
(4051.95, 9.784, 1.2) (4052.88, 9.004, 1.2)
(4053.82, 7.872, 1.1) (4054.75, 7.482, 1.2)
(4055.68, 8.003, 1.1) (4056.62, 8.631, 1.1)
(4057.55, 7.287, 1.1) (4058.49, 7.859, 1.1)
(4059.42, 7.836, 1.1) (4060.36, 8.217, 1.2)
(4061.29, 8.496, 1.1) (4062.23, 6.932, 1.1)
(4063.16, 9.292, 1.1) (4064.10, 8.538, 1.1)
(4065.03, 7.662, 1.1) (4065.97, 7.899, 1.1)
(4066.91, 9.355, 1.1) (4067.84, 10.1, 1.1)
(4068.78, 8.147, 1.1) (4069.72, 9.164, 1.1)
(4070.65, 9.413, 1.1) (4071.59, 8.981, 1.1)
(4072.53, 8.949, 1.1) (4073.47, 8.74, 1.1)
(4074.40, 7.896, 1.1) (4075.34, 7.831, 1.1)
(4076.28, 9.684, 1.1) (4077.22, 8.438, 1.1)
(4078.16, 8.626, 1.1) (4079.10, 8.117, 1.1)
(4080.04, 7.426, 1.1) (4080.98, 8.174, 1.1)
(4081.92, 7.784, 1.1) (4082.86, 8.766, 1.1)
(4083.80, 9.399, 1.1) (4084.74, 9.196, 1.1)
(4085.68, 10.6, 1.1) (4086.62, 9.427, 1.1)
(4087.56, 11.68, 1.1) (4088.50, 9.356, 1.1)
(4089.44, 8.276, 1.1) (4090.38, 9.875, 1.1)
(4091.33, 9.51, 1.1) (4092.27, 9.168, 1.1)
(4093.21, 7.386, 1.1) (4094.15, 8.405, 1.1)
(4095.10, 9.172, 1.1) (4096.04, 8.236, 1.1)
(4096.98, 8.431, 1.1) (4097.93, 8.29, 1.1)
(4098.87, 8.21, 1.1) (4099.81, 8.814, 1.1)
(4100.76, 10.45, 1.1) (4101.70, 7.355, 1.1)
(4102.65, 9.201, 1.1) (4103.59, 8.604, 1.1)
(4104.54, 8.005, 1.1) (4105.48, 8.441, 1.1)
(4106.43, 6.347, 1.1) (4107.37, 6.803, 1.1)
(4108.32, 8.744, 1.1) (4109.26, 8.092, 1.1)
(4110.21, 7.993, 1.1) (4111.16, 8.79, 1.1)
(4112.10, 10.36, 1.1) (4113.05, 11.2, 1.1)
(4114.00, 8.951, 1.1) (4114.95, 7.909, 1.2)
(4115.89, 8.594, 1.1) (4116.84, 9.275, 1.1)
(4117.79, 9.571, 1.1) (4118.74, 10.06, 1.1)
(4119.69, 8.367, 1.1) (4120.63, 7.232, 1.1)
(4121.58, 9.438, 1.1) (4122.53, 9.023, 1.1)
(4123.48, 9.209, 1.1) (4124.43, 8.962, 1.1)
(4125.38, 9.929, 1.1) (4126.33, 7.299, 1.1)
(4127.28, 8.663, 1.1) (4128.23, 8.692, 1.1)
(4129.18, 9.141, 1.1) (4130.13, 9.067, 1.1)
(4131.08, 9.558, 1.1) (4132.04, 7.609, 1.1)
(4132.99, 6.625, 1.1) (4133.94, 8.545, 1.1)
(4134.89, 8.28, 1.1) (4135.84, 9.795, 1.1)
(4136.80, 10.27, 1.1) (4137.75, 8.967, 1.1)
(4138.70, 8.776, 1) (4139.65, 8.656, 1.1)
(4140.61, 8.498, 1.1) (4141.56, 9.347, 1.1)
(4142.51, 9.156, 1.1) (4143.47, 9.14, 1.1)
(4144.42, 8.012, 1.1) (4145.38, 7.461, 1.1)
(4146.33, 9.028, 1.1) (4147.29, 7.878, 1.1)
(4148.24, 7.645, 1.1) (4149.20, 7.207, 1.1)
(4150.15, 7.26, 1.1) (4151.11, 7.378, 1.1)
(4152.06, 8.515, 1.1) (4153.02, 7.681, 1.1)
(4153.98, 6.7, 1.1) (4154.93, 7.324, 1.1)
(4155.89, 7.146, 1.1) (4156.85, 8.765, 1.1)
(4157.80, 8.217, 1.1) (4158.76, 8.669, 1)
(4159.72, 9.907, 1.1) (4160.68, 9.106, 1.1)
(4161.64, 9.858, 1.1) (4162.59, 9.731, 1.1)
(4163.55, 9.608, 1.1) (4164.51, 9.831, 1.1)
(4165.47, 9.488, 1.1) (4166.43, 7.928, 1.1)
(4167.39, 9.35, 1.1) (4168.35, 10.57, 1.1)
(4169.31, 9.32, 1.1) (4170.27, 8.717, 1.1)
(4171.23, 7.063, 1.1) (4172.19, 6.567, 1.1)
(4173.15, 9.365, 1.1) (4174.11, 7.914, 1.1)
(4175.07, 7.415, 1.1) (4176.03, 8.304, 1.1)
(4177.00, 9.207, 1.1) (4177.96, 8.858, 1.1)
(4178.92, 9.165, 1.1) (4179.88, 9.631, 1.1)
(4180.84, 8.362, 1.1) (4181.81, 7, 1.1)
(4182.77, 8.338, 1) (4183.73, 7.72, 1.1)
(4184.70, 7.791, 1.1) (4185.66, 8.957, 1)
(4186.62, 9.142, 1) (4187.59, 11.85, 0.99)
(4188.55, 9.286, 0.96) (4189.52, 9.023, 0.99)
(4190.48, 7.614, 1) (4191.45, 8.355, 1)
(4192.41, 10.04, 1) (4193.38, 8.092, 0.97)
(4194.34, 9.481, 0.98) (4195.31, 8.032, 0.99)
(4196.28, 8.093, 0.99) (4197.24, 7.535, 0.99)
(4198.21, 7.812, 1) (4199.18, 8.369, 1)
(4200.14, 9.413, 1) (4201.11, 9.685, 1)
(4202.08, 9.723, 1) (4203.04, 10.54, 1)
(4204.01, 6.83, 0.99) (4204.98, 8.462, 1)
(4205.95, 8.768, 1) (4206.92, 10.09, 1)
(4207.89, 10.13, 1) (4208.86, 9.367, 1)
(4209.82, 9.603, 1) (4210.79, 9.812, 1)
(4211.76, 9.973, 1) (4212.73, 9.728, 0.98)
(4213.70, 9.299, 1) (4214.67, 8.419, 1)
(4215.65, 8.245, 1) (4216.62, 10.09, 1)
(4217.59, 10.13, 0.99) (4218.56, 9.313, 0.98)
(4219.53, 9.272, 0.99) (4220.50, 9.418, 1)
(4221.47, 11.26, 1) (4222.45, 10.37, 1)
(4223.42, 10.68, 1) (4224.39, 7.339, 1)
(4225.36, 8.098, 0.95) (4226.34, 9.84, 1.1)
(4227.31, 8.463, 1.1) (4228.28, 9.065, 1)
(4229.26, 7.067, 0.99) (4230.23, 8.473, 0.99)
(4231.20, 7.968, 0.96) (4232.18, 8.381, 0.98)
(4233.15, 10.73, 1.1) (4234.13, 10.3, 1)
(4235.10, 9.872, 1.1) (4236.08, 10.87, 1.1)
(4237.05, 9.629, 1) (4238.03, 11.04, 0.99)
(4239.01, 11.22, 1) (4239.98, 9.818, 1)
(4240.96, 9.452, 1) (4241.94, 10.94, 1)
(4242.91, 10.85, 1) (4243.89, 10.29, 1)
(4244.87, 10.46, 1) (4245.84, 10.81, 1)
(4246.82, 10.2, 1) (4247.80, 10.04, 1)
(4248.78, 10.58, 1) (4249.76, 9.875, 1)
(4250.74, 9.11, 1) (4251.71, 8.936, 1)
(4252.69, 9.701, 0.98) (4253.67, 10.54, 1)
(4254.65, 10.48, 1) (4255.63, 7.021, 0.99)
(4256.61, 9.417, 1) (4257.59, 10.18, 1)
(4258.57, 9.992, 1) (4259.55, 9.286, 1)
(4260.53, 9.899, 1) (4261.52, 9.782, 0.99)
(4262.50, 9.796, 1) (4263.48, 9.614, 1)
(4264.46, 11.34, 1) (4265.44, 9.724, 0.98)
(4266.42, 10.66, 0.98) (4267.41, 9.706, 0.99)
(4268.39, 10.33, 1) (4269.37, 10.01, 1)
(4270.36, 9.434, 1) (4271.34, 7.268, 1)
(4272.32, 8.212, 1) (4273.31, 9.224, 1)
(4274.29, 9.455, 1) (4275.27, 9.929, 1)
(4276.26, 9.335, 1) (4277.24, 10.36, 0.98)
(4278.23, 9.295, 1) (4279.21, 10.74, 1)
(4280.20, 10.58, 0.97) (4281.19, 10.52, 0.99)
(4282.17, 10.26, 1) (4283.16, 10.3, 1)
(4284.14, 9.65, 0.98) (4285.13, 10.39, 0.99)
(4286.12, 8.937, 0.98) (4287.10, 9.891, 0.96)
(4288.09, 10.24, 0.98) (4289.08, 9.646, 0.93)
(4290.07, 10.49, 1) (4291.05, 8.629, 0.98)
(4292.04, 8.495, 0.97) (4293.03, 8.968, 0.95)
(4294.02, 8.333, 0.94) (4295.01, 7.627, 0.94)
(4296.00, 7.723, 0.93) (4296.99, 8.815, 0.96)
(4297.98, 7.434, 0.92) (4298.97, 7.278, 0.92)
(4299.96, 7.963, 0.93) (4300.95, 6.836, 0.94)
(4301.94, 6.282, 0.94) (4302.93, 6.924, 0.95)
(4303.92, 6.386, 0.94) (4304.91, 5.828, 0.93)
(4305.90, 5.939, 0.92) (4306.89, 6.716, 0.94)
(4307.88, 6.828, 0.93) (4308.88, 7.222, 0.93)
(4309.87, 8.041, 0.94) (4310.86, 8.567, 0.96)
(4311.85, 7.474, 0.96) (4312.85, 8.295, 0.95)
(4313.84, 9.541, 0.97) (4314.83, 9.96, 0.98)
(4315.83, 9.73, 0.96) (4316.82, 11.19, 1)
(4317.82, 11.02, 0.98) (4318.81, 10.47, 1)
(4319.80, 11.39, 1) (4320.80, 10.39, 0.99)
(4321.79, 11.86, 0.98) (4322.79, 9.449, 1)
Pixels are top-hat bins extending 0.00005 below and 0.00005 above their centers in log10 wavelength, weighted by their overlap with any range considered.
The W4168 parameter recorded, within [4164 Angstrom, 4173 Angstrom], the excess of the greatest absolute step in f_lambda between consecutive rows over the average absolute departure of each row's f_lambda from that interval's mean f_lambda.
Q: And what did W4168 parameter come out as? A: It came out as 0.6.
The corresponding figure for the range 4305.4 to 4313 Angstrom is 0.4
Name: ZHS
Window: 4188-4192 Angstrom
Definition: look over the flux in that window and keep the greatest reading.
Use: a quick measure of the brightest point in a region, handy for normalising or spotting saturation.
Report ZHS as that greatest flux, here 9.286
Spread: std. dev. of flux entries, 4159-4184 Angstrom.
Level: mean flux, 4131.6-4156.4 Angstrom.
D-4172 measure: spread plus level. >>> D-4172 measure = 9.2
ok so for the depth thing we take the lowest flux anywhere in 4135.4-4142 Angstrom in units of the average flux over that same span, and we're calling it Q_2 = 0.93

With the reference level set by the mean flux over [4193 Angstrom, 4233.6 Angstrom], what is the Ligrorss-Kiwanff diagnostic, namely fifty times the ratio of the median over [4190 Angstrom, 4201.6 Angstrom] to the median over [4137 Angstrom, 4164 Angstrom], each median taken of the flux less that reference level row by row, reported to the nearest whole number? 86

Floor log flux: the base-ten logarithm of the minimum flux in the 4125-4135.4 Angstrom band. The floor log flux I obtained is 0.821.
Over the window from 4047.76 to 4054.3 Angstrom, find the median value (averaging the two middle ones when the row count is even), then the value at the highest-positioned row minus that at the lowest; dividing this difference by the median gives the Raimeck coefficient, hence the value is 0.11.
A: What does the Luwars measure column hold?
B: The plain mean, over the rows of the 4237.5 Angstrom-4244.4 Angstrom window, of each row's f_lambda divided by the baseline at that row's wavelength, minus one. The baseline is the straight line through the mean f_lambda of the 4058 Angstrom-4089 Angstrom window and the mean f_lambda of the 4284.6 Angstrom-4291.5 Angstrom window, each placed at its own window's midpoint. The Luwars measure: 0.10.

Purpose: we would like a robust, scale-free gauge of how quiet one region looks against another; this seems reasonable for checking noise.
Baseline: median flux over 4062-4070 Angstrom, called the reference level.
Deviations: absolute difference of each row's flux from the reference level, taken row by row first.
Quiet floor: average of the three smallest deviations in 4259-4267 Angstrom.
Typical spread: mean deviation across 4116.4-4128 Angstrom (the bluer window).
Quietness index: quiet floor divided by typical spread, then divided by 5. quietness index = 0.24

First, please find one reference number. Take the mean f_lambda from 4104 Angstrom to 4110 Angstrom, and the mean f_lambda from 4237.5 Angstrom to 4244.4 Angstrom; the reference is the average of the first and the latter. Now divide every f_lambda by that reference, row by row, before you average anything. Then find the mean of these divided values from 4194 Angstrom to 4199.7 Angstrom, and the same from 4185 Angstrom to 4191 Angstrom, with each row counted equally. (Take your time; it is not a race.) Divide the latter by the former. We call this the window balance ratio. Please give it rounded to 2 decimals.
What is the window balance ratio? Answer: 1.13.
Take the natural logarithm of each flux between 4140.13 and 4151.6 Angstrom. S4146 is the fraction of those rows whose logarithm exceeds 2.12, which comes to 0.42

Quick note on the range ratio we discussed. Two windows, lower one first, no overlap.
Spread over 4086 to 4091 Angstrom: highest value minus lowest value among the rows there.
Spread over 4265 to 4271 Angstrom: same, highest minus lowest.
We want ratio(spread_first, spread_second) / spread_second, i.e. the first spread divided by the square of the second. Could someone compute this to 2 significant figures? 2.3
